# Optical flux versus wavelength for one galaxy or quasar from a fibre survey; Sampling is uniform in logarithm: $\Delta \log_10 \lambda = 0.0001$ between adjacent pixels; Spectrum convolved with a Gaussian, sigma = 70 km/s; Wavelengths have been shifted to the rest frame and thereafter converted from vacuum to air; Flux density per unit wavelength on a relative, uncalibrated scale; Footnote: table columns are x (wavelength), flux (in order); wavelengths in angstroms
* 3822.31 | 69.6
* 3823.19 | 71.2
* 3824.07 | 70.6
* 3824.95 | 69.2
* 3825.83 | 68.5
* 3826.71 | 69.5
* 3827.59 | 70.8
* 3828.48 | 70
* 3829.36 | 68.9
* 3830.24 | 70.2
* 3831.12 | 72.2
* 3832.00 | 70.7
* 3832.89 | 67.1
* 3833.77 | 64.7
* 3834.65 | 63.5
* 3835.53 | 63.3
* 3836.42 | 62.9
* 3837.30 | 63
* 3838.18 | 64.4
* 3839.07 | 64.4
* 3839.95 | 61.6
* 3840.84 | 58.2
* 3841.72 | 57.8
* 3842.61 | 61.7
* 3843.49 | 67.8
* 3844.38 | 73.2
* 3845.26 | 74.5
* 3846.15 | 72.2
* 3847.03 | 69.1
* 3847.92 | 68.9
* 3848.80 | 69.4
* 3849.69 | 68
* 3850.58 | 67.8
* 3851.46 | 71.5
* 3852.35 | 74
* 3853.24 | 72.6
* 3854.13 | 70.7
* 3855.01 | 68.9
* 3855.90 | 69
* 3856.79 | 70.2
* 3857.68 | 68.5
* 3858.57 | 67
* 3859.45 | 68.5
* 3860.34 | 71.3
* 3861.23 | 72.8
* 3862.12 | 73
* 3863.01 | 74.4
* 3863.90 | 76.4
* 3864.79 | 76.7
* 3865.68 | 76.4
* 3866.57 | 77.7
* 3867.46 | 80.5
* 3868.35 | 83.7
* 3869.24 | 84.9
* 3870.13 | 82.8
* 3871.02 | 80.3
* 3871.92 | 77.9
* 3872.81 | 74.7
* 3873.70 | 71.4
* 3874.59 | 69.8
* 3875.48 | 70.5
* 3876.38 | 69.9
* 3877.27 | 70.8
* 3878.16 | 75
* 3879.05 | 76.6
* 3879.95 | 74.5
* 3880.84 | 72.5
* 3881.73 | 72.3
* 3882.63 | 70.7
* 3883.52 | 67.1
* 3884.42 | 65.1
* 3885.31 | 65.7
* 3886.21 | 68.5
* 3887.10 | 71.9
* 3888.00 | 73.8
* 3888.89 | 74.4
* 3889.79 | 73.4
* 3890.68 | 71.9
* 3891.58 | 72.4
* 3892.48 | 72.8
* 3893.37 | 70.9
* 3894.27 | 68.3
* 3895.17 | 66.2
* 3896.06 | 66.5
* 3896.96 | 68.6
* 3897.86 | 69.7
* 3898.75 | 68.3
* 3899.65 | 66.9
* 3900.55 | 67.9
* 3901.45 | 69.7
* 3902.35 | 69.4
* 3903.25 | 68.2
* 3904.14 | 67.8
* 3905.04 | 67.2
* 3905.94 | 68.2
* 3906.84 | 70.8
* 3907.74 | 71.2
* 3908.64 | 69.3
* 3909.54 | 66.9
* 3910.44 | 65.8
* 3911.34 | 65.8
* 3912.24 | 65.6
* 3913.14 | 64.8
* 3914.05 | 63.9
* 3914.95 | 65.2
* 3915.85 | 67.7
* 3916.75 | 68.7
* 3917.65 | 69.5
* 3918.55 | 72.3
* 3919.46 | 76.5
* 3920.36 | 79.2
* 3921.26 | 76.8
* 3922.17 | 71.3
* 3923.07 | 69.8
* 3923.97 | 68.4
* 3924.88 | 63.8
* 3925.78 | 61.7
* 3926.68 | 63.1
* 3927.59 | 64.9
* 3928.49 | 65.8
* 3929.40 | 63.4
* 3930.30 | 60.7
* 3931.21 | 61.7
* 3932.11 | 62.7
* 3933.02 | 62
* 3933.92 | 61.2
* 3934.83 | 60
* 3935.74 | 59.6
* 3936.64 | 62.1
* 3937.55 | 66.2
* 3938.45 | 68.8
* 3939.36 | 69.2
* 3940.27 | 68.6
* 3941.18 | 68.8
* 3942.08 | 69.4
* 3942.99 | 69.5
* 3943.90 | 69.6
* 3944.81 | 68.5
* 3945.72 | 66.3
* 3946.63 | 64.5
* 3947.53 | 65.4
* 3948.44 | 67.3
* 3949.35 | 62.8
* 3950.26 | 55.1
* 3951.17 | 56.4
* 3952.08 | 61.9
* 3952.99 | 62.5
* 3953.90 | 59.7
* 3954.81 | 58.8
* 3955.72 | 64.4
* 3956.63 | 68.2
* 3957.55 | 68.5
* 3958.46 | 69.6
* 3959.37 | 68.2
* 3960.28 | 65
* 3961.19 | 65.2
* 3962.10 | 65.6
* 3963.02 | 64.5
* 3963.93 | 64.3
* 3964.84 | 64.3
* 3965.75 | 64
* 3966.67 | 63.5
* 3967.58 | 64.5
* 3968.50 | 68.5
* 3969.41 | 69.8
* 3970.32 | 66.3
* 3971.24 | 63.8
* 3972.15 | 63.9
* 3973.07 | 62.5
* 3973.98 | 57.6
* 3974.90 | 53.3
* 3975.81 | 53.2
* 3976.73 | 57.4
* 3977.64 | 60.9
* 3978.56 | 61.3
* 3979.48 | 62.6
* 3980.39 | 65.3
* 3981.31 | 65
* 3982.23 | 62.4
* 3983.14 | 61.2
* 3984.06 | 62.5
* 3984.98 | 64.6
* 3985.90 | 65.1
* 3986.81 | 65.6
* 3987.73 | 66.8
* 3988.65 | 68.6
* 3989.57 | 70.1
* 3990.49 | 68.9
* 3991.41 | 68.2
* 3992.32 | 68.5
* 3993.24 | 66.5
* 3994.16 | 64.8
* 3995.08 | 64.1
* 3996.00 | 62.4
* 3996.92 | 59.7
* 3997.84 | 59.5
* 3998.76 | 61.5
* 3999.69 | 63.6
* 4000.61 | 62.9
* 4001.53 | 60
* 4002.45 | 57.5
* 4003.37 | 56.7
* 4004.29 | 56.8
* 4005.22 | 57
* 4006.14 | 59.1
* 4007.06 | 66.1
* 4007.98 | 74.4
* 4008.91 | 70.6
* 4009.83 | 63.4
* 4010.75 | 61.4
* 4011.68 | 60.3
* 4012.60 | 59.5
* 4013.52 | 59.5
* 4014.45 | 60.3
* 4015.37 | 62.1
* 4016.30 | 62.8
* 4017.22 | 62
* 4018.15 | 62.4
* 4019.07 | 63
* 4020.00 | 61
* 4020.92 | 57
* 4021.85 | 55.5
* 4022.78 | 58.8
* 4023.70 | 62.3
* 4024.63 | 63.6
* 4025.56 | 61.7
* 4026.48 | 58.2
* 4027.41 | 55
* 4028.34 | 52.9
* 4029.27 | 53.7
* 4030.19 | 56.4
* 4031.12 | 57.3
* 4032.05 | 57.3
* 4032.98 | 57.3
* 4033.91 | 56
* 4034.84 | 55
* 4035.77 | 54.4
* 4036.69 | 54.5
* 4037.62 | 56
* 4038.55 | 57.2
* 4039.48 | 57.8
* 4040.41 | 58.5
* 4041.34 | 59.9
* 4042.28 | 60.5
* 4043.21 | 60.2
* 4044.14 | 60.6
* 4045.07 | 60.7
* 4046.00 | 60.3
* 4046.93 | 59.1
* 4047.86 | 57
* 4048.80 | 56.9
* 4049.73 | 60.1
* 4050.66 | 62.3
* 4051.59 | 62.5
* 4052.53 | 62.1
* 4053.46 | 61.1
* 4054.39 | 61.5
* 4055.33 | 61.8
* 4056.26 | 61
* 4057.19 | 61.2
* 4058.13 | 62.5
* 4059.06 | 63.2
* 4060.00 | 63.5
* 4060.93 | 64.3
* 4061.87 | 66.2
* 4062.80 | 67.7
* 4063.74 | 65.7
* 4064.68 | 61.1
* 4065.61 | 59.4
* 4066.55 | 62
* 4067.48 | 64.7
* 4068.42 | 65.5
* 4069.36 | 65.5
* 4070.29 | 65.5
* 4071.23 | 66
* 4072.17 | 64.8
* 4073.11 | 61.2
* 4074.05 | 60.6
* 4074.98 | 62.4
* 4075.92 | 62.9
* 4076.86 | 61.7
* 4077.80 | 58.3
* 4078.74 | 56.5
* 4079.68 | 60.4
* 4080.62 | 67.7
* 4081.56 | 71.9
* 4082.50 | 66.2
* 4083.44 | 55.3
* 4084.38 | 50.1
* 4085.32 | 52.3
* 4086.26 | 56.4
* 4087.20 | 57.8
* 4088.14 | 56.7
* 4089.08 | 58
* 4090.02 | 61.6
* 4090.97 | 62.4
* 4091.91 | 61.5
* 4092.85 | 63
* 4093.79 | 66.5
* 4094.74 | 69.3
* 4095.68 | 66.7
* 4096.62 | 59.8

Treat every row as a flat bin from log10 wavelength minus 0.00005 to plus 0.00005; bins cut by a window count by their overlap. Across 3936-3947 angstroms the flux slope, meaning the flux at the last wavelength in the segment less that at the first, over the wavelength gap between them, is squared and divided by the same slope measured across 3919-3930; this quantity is 0.0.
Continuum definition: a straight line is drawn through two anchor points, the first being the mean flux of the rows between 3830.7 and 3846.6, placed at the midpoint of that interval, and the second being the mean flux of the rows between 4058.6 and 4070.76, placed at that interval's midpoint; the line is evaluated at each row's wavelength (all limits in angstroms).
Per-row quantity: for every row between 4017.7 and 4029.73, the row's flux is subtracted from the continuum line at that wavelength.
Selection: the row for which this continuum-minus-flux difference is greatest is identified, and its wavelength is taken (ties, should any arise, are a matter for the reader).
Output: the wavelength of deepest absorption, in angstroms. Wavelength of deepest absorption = 4028.34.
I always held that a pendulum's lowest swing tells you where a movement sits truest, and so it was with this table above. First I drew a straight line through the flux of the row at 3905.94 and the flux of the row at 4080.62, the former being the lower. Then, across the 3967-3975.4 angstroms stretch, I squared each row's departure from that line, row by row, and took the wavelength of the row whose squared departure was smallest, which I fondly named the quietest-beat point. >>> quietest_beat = 3968.50 angstroms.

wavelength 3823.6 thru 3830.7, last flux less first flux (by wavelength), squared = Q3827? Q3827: 0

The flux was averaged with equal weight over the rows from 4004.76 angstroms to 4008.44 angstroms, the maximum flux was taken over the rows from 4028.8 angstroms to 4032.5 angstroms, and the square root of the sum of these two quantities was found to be 11.0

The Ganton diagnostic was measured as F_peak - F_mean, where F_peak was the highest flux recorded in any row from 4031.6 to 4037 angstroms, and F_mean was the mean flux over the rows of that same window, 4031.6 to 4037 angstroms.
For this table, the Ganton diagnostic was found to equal 1.5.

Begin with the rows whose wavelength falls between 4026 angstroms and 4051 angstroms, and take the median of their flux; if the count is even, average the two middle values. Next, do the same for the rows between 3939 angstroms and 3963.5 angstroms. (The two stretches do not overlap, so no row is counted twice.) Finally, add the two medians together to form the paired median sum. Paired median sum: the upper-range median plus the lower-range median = 123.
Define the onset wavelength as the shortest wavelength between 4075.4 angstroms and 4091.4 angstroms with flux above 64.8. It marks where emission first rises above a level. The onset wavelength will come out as 4080.62 angstroms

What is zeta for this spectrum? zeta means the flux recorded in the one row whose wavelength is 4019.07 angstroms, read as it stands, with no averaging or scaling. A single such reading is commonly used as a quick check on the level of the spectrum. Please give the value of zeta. 63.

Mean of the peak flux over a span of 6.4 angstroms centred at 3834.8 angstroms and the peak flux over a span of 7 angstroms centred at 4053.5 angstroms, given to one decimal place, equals 66.6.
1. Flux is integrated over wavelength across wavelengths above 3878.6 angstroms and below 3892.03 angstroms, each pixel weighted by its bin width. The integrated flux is 958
